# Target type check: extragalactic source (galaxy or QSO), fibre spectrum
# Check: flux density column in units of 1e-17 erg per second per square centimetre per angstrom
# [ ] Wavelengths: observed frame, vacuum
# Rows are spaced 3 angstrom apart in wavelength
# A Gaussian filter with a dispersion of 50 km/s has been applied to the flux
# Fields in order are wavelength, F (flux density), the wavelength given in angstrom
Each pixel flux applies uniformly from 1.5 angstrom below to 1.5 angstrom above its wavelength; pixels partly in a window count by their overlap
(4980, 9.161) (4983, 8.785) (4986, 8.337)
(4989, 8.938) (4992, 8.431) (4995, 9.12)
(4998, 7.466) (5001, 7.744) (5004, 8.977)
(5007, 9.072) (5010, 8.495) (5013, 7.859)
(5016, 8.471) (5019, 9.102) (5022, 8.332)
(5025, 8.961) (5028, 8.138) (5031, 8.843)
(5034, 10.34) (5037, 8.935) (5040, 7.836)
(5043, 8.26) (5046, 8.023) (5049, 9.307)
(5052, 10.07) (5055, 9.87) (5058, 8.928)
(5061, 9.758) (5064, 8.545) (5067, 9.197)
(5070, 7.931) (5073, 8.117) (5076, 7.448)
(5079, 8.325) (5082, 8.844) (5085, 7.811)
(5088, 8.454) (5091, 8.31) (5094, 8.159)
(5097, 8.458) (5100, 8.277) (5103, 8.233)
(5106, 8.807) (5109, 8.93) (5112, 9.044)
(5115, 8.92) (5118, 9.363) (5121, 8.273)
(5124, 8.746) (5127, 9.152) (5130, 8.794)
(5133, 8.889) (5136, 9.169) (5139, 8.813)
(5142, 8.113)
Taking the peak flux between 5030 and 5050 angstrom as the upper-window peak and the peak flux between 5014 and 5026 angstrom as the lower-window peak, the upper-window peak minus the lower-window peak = 1.2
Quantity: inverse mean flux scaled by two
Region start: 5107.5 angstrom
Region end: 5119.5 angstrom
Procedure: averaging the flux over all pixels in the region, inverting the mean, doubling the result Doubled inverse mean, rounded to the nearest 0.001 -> 0.221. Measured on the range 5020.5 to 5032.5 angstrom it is 0.233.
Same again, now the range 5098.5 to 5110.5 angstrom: 0.234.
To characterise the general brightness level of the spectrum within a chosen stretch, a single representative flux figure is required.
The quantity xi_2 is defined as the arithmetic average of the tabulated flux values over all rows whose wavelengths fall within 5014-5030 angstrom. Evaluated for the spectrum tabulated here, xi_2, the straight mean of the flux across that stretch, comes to 8.6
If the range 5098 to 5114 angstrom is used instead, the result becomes 8.7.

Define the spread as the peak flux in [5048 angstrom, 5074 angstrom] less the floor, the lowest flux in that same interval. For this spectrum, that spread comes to 2.1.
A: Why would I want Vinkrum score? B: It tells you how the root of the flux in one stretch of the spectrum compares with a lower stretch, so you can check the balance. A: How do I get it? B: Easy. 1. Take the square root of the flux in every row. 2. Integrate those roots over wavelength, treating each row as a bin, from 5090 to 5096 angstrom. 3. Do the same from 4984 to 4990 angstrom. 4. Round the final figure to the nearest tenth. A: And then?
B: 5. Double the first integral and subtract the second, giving 16.8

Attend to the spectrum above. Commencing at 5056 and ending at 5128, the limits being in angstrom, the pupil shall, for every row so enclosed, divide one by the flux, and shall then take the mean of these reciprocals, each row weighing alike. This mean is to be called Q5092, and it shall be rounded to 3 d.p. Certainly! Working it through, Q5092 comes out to 0.117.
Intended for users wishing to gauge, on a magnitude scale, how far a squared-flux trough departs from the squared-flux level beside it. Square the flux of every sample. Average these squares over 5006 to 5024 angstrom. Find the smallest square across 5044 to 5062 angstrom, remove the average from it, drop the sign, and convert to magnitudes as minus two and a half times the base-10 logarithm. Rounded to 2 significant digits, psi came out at -2.4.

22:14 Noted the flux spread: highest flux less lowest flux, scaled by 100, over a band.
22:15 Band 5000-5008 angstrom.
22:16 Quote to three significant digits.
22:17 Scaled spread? 133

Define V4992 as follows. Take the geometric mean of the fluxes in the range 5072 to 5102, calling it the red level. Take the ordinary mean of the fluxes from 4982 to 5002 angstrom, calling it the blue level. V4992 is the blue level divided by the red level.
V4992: 1.02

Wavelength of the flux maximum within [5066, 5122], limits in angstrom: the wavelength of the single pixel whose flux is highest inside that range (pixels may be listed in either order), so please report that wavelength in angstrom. 5118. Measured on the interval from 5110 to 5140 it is 5118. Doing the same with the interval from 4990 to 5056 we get 5034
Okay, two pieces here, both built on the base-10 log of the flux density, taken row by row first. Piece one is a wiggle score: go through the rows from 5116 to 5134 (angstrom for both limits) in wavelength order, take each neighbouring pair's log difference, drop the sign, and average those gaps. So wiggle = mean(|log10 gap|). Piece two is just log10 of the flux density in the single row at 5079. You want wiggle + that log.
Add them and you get 0.944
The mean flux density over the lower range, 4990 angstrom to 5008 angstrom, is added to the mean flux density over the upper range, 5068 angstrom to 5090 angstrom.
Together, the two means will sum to 16.6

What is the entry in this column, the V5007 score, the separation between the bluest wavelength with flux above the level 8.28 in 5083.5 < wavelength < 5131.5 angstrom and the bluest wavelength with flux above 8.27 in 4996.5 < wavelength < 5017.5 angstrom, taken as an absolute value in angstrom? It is 84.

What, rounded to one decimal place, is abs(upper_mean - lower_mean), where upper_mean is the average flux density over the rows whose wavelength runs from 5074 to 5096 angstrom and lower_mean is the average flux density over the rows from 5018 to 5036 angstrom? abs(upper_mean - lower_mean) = 0.8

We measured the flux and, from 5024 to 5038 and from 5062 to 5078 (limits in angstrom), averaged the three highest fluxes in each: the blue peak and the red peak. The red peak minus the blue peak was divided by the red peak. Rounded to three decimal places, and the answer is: -0.092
